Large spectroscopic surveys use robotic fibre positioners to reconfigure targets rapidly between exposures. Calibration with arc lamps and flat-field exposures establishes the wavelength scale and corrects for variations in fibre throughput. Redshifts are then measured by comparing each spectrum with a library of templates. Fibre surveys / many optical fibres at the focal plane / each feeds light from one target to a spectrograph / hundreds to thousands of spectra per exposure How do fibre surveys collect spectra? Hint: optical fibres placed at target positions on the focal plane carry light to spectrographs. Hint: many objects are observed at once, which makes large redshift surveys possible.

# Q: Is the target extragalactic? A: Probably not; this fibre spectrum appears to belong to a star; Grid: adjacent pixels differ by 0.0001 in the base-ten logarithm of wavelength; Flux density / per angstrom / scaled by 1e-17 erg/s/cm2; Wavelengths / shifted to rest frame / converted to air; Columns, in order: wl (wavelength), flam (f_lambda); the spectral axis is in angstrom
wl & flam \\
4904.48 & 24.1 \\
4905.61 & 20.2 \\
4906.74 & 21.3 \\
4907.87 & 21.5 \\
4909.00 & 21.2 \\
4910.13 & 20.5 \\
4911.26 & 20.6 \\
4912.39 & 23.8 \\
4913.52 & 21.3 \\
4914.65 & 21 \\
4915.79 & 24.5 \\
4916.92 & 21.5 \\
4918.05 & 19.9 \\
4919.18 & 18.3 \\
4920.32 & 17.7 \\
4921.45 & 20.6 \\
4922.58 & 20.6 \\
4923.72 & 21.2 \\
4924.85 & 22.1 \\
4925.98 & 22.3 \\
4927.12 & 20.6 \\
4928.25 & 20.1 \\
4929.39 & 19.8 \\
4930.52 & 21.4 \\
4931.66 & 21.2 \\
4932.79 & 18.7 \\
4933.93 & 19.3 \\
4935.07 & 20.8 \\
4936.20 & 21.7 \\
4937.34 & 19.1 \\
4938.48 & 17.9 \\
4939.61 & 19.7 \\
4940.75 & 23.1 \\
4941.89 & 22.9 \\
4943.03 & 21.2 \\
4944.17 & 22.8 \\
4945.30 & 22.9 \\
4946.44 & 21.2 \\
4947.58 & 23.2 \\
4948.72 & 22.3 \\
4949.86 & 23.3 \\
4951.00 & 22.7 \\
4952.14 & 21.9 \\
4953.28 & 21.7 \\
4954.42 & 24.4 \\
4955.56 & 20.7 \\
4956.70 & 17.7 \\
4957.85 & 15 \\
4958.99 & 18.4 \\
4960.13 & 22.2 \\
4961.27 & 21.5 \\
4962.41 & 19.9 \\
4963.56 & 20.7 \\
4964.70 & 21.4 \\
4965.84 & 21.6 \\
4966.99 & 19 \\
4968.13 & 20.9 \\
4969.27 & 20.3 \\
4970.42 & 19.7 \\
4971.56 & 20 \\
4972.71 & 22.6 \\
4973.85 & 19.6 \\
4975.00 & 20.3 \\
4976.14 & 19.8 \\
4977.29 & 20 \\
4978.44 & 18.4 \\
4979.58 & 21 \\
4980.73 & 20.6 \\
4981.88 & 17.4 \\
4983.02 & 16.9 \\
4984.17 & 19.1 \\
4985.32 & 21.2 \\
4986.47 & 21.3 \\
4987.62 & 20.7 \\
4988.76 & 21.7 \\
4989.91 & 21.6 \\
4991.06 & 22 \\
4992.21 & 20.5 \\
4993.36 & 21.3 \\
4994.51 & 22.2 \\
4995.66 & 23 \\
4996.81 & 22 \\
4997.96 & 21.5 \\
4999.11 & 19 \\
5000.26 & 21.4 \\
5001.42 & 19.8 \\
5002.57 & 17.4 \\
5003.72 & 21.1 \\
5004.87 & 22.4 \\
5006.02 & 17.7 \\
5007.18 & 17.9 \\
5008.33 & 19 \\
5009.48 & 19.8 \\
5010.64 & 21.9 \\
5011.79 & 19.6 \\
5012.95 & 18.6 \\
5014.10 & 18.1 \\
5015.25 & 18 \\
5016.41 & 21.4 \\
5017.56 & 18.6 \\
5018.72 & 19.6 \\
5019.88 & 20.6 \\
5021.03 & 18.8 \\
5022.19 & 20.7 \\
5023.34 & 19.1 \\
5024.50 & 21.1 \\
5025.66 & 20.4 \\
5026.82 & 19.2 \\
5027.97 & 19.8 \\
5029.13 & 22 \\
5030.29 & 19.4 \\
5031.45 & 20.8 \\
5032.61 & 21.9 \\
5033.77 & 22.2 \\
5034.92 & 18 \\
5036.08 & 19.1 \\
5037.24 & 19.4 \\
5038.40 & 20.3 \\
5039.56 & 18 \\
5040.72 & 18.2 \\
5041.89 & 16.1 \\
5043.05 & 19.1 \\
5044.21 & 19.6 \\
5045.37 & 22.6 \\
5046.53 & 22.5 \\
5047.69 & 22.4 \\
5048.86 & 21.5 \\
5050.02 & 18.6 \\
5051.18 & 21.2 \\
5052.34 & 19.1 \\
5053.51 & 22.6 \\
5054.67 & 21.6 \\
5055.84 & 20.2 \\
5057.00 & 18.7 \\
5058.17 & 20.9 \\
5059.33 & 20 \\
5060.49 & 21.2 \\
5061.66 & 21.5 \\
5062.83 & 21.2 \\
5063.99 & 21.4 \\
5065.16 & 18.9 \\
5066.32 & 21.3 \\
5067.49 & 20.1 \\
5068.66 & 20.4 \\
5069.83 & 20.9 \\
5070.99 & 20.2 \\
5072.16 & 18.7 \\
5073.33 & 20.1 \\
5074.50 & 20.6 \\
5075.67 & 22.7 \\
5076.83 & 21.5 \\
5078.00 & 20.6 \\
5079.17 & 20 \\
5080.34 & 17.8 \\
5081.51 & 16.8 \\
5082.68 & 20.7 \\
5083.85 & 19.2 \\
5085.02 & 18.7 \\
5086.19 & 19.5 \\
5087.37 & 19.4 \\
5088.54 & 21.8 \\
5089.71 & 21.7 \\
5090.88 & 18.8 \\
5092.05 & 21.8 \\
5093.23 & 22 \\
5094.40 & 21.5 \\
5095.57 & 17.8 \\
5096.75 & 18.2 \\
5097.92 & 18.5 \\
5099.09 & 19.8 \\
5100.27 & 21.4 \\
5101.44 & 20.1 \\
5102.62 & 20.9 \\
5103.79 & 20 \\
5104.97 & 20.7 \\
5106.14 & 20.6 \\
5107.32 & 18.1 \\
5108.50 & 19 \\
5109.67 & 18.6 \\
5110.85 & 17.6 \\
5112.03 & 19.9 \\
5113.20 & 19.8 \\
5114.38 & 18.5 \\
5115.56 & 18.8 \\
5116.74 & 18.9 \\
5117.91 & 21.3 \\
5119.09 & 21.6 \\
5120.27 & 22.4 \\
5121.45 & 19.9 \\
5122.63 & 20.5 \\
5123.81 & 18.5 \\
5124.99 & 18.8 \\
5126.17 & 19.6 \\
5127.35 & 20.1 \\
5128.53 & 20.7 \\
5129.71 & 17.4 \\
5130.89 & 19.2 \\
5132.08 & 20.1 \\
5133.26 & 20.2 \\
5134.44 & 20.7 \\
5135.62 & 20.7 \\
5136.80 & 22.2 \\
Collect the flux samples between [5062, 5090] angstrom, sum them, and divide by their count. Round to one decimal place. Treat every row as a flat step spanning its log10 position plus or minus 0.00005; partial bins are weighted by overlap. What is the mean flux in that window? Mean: 20.2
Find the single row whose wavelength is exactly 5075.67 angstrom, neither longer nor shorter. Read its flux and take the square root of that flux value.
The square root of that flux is 4.76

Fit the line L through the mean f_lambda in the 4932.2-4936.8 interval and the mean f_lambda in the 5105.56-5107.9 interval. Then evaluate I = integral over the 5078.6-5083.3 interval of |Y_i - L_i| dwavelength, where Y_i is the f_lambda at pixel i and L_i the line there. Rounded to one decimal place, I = 7.1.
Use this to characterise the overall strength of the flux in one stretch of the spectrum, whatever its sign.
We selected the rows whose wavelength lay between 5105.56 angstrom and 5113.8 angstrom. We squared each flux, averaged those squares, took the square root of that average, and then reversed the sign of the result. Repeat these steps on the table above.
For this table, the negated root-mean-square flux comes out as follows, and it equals -19.1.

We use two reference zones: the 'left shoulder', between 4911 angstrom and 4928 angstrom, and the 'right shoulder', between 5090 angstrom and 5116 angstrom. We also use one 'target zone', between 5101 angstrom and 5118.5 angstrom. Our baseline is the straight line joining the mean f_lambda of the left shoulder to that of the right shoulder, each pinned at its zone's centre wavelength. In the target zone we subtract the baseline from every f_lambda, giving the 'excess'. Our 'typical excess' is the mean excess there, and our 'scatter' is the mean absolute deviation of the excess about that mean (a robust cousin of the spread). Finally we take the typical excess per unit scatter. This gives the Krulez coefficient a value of -0.1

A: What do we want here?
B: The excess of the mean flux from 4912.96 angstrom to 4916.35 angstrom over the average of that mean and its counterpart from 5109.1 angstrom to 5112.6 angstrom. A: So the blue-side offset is 1.8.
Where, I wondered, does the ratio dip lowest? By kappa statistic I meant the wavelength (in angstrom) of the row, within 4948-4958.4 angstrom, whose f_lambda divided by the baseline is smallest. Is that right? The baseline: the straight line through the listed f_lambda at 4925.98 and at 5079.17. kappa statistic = 4957.85 angstrom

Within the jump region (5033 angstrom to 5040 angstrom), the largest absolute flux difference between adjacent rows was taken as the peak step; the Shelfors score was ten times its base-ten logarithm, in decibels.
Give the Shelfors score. 6.2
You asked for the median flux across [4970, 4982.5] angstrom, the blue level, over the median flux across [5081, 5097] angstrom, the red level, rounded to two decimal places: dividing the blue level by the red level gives 1.03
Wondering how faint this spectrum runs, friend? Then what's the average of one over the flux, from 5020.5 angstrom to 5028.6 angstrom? 0.0504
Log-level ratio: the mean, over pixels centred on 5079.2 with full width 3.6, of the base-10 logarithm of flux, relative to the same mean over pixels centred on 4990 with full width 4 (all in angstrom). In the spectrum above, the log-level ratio 0.96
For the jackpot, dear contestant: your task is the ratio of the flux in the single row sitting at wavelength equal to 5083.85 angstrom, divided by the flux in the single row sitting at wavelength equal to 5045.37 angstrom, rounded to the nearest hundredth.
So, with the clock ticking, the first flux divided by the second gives 0.85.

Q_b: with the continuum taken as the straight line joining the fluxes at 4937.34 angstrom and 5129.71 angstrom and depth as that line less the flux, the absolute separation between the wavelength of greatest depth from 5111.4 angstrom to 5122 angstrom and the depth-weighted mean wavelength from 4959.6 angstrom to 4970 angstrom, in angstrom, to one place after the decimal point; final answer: 150.3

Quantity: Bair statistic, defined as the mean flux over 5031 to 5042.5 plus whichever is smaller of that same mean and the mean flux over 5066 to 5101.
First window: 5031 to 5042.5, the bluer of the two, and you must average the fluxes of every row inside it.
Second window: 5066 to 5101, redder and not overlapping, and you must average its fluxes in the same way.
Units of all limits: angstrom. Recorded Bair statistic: 38.8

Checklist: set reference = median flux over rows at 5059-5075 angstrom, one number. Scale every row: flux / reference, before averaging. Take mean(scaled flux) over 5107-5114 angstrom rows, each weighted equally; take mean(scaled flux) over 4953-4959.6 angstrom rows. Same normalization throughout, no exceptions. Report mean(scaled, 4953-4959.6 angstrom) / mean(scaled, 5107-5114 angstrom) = 1.04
